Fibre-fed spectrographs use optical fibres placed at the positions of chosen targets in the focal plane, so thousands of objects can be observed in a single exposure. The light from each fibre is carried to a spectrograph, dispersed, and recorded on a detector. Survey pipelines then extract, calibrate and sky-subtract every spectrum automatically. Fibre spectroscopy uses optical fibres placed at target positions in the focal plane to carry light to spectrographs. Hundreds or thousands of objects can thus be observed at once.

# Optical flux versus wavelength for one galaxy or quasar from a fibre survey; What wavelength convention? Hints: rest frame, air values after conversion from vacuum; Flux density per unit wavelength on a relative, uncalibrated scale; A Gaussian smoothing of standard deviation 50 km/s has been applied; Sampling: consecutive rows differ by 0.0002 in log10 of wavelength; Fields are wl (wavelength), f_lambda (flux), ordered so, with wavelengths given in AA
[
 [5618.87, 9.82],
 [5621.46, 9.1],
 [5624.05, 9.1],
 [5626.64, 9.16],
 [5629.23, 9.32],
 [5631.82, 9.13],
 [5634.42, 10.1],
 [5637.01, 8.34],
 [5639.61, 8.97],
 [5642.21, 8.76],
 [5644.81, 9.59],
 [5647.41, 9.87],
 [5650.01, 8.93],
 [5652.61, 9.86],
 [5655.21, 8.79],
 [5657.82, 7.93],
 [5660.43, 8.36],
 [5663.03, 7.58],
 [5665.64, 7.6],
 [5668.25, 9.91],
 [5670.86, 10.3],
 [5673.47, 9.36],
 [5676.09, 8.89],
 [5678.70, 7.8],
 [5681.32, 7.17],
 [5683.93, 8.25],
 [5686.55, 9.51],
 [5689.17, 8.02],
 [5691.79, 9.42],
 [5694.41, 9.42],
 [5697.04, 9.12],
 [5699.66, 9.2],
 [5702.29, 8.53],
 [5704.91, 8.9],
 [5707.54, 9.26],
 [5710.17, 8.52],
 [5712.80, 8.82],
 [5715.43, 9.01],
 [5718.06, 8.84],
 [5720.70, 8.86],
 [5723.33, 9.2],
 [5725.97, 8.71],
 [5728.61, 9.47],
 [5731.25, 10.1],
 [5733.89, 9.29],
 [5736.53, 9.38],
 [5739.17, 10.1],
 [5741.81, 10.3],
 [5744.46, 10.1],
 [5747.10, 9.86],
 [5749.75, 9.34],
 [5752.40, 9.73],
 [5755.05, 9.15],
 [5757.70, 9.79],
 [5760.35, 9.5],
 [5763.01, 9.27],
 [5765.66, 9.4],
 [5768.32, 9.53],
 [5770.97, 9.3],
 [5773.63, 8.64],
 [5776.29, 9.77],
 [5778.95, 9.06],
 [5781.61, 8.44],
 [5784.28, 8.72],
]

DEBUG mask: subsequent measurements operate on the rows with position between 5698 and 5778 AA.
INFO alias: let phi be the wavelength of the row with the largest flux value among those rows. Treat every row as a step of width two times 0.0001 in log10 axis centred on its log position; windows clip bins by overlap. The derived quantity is 5741.81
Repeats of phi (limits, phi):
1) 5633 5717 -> 5670.86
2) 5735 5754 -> 5741.81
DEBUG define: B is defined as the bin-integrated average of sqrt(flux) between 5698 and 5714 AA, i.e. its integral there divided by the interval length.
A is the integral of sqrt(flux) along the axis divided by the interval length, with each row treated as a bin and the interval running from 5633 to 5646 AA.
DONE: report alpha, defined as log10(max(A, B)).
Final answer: 0.480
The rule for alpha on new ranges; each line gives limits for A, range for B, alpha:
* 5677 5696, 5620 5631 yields 0.481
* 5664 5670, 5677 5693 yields 0.471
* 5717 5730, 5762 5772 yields 0.486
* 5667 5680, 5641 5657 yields 0.483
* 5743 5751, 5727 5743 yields 0.495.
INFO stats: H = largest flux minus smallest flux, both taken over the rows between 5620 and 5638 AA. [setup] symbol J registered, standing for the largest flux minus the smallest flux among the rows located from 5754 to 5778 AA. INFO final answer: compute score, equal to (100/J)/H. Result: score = 49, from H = 1.8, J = 1.15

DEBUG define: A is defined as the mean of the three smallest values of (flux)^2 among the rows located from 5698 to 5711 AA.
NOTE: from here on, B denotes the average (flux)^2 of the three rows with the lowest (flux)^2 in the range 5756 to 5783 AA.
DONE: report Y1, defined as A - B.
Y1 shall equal -1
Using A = 75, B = 76.0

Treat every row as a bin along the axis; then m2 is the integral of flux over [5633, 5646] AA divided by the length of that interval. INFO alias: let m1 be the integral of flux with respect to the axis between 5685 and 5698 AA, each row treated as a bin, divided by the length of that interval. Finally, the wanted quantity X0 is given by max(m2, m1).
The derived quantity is 9.14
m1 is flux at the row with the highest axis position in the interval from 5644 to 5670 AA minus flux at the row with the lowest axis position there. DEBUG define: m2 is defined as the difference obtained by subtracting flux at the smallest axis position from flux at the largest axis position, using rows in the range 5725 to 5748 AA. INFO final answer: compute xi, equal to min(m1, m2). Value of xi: 0.3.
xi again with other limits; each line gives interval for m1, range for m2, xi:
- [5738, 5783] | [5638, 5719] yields -1.7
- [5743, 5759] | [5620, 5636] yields -0.3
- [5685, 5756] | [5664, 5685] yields -0.4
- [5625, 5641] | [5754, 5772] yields -0.2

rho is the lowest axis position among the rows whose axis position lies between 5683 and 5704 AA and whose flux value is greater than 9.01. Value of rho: 5686.55 AA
